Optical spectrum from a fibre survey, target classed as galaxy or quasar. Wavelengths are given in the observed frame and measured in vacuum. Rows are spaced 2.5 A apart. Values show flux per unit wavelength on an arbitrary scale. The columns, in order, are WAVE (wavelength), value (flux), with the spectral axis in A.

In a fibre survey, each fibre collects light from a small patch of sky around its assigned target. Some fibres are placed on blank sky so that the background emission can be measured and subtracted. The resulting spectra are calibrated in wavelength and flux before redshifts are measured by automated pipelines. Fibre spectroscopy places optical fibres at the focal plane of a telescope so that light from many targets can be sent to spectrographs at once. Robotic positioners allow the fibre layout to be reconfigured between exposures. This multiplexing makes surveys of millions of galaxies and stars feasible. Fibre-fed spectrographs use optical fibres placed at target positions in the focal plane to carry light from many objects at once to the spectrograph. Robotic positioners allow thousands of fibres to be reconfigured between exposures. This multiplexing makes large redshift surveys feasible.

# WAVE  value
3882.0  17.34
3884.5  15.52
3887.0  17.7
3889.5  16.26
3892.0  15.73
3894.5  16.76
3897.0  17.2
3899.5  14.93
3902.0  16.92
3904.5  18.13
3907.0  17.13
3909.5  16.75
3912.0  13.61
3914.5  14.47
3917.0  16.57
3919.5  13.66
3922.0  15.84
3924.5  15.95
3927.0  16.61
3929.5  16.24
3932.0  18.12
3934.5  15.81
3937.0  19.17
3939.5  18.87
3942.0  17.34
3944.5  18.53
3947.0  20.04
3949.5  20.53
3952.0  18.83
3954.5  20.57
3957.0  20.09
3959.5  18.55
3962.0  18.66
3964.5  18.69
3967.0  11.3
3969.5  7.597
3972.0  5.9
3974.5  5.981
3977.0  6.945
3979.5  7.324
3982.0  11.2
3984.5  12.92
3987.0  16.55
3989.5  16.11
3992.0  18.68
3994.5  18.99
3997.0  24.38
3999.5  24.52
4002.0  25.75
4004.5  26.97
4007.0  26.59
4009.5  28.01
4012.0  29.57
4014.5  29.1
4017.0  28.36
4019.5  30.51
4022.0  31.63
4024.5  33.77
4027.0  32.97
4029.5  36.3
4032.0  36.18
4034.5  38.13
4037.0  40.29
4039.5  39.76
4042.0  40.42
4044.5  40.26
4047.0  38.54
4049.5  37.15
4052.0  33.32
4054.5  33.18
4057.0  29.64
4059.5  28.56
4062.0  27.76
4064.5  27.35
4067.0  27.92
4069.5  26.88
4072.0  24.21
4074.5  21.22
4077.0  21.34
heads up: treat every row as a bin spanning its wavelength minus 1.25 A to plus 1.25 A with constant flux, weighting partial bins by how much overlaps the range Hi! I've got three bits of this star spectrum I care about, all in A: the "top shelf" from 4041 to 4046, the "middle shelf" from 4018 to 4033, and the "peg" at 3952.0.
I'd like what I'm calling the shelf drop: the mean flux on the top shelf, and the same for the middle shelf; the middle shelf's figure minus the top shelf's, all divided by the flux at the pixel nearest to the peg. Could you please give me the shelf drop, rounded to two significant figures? -0.36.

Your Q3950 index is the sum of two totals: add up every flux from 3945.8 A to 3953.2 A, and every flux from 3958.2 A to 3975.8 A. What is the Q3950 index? 146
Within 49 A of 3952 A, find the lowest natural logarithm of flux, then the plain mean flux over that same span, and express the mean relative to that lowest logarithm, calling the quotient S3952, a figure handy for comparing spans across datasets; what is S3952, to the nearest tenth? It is 9.1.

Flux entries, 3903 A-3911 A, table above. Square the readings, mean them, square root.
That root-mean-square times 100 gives 1735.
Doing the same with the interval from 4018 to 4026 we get 3200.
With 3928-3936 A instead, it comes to 1675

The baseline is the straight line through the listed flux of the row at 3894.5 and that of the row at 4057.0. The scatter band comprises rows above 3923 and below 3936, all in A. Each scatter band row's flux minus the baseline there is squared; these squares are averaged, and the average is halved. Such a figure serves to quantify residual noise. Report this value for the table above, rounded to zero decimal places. 5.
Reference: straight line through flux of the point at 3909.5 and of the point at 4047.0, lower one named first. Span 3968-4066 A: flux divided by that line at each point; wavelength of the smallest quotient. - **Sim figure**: 3974.5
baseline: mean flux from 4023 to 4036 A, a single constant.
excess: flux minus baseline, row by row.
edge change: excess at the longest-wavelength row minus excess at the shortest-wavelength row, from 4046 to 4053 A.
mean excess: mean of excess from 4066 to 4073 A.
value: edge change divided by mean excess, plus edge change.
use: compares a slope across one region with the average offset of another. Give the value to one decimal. -4.6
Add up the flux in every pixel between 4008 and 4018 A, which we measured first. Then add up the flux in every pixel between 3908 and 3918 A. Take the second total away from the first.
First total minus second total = 54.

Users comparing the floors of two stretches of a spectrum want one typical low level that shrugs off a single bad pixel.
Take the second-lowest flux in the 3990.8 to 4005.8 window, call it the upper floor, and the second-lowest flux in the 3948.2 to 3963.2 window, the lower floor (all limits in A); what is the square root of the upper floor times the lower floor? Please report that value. 19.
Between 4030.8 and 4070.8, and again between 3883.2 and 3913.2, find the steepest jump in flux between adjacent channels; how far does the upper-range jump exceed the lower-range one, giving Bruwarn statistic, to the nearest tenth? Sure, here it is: 0.7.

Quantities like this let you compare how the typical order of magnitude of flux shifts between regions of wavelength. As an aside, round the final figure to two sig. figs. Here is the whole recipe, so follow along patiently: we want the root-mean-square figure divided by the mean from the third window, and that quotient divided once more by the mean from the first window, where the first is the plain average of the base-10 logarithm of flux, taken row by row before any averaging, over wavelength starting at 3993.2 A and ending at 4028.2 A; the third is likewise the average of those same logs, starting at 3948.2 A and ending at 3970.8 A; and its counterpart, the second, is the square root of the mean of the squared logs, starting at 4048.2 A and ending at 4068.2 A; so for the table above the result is 0.85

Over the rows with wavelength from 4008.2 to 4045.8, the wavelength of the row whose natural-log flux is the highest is 4042.0 A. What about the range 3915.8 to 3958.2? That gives 3954.5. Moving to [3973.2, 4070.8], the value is 4042.0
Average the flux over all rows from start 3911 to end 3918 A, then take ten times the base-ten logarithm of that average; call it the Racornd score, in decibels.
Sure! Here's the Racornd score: 11.7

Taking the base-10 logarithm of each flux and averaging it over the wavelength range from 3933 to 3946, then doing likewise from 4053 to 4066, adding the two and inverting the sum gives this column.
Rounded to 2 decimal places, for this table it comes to 0.37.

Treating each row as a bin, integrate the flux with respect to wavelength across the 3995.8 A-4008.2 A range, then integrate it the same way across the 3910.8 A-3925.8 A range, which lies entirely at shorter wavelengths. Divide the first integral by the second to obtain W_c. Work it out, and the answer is 1.4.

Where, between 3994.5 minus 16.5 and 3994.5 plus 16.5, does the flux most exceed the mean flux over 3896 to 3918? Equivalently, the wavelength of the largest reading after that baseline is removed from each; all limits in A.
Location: 4009.5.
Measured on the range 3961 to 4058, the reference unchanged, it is 4042.0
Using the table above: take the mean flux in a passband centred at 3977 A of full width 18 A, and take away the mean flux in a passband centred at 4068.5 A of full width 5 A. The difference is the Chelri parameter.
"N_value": -19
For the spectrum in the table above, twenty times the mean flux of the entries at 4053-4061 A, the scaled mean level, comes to 609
